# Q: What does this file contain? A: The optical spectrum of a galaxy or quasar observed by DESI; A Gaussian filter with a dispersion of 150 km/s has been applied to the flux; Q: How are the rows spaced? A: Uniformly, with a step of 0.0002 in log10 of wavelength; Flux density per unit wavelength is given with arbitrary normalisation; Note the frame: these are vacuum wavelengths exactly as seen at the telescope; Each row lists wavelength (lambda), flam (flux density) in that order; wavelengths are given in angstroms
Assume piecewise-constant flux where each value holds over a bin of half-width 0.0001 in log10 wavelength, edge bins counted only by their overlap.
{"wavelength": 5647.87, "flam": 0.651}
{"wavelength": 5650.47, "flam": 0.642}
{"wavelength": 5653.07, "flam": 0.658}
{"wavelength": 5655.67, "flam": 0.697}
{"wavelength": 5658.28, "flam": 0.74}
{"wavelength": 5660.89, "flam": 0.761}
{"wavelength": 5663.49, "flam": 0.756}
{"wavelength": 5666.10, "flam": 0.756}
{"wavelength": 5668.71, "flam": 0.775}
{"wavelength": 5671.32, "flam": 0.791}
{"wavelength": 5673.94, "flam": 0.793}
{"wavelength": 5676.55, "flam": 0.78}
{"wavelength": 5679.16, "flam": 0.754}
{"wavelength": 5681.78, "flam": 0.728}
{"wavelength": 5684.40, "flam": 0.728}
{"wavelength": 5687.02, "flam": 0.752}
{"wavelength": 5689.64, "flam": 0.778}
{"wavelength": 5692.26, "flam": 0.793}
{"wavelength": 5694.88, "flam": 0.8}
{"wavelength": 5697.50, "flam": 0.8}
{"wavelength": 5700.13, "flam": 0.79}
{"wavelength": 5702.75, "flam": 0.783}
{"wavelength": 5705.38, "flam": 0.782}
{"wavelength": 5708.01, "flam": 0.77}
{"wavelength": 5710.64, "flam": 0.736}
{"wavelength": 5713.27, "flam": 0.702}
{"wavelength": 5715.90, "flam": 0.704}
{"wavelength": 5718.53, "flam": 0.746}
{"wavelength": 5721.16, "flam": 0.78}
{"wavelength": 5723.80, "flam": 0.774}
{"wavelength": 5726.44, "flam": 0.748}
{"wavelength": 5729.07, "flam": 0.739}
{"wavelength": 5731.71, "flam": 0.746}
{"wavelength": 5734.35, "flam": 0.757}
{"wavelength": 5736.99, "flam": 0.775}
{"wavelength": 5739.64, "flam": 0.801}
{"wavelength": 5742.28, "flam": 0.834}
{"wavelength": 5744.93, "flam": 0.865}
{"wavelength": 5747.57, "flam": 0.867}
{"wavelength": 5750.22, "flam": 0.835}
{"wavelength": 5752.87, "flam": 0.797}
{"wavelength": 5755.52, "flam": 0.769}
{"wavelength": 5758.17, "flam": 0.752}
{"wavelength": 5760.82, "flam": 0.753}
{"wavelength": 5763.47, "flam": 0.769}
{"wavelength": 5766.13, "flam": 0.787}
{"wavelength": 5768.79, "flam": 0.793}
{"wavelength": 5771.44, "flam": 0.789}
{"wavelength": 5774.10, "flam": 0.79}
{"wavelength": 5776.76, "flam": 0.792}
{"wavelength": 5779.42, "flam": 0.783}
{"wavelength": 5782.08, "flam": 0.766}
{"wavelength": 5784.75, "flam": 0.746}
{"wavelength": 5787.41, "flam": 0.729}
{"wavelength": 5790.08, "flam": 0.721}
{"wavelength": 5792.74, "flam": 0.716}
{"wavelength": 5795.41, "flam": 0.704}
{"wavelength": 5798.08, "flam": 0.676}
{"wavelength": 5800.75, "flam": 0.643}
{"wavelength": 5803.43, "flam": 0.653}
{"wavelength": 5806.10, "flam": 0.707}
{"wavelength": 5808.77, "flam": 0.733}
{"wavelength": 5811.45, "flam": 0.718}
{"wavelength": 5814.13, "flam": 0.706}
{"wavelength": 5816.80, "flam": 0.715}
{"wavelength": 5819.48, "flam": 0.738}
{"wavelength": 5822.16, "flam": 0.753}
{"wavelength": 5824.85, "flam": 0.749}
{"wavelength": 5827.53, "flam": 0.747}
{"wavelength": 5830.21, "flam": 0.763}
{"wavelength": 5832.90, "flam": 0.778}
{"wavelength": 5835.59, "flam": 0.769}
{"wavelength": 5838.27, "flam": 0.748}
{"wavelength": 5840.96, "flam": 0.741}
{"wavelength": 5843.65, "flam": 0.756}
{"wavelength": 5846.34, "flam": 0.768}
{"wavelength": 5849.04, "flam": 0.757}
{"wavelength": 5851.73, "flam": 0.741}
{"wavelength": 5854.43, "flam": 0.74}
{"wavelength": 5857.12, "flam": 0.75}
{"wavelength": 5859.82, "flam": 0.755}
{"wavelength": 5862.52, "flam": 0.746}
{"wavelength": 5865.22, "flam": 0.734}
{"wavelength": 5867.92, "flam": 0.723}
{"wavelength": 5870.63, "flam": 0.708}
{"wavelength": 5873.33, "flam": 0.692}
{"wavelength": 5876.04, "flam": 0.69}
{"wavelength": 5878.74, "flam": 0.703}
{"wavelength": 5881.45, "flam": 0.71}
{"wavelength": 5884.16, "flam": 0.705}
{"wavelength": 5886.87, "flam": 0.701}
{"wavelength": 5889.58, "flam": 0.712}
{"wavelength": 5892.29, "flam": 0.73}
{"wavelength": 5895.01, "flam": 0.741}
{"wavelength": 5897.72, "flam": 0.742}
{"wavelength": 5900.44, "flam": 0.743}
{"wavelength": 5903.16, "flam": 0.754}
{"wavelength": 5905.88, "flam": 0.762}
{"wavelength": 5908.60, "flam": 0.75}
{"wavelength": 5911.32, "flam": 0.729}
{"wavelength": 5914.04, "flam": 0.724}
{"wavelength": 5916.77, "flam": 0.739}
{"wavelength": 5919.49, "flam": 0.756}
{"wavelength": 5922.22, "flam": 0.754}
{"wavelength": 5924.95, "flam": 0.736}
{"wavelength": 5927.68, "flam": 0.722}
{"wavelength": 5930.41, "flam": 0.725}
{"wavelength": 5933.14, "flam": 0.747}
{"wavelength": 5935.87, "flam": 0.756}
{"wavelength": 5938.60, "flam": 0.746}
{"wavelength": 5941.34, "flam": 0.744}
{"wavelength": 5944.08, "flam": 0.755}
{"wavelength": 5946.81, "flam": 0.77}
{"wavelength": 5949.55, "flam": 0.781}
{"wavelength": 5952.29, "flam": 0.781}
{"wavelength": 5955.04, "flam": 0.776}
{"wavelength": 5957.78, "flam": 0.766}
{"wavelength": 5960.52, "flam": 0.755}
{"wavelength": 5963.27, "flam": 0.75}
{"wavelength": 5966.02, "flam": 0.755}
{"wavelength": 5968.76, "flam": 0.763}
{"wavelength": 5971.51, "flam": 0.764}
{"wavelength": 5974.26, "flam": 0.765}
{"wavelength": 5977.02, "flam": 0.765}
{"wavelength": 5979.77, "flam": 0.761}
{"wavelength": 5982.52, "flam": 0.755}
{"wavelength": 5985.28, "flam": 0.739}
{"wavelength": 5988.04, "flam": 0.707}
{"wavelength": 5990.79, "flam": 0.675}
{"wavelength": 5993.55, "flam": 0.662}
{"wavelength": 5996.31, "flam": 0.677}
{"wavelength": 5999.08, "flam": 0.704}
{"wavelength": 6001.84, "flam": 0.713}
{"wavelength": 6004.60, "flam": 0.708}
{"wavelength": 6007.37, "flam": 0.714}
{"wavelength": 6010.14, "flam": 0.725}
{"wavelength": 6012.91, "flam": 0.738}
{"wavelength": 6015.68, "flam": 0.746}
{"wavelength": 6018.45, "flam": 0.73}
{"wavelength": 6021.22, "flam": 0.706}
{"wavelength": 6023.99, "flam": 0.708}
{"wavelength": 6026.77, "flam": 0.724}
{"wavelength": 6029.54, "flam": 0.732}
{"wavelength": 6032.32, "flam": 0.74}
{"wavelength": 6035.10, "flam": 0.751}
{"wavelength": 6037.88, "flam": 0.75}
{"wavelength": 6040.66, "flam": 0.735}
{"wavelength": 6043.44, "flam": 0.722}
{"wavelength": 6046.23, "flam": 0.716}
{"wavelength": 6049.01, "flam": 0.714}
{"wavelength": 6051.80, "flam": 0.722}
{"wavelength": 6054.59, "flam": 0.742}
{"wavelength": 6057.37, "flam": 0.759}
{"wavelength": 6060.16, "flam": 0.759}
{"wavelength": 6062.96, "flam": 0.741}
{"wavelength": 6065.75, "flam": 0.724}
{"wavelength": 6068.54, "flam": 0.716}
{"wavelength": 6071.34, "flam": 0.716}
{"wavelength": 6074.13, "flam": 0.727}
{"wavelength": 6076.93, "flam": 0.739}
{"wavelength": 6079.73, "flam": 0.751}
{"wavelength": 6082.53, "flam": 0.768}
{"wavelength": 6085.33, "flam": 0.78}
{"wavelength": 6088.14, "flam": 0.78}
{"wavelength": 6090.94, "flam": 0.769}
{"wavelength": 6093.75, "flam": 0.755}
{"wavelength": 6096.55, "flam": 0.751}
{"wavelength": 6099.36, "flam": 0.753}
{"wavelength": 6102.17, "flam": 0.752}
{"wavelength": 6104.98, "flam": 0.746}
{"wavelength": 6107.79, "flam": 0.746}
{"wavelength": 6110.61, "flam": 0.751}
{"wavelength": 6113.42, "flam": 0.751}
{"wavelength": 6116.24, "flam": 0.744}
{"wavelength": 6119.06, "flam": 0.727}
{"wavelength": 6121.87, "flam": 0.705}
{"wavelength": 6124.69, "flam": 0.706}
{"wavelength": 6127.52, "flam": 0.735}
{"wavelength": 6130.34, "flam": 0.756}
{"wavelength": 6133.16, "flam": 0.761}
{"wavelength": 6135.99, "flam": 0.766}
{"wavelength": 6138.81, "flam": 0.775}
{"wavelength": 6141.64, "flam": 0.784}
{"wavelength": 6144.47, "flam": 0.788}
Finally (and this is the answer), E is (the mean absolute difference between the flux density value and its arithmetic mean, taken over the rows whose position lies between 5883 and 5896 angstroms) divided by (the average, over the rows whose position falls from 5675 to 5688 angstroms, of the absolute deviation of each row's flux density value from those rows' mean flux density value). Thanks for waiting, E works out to 0.87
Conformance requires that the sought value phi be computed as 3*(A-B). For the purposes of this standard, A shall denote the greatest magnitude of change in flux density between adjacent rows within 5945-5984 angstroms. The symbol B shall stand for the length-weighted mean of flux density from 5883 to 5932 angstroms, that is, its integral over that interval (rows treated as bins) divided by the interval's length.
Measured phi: -2.172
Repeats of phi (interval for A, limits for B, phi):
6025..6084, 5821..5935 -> -2.154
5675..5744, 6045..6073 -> -2.067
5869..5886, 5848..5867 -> -2.189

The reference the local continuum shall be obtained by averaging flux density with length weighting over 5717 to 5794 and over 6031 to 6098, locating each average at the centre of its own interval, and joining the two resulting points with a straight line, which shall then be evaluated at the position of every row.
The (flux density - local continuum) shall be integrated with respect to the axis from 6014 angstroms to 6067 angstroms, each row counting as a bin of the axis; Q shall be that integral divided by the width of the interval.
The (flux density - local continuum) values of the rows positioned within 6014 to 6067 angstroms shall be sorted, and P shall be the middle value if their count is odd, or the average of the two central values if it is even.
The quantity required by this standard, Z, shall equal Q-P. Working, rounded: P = -0.015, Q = -0.01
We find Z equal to 0.0019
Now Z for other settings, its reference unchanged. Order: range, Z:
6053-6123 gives -0.0039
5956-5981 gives -0.0023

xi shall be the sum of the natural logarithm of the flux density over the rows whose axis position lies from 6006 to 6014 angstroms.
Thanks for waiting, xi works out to -0.96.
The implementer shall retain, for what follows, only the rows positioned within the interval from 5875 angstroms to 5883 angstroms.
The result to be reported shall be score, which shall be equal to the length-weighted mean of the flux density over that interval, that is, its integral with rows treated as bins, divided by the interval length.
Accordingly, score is 0.702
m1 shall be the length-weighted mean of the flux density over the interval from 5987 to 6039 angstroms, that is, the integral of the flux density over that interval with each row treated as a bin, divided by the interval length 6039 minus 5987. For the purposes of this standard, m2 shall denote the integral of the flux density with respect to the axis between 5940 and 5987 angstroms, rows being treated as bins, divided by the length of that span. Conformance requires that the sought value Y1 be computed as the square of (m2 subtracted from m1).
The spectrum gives 0.0020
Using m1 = 0.72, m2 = 0.761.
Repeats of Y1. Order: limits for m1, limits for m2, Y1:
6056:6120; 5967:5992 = 0.0000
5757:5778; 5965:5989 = 0.0006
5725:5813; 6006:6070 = 0.0008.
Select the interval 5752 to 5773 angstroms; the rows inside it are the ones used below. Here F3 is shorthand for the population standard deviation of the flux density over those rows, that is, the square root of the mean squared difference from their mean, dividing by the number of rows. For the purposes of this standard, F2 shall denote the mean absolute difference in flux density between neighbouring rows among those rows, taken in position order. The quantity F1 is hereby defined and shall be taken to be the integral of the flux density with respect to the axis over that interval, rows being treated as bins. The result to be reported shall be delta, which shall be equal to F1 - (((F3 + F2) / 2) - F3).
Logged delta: 16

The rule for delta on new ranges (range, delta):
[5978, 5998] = 14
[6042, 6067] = 18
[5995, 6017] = 16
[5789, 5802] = 9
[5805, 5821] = 12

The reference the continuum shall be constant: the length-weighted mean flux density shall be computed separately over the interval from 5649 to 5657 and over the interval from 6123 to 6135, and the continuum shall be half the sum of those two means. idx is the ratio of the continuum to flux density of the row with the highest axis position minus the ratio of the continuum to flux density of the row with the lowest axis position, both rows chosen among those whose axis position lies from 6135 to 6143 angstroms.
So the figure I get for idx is -0.02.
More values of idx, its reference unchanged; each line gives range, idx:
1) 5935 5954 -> -0.03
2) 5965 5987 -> 0.02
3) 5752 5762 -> 0.05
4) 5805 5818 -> -0.01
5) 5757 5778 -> -0.05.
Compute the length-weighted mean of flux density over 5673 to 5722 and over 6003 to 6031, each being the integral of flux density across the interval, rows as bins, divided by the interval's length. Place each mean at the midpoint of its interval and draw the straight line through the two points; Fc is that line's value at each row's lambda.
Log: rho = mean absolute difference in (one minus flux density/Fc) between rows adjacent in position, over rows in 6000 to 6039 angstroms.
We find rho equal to 0.0139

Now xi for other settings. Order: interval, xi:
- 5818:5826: -0.88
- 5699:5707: -0.73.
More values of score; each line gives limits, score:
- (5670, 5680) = 0.781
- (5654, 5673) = 0.752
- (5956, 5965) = 0.758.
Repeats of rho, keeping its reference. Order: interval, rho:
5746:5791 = 0.0193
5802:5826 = 0.0265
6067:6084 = 0.0150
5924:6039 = 0.0144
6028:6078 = 0.0137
